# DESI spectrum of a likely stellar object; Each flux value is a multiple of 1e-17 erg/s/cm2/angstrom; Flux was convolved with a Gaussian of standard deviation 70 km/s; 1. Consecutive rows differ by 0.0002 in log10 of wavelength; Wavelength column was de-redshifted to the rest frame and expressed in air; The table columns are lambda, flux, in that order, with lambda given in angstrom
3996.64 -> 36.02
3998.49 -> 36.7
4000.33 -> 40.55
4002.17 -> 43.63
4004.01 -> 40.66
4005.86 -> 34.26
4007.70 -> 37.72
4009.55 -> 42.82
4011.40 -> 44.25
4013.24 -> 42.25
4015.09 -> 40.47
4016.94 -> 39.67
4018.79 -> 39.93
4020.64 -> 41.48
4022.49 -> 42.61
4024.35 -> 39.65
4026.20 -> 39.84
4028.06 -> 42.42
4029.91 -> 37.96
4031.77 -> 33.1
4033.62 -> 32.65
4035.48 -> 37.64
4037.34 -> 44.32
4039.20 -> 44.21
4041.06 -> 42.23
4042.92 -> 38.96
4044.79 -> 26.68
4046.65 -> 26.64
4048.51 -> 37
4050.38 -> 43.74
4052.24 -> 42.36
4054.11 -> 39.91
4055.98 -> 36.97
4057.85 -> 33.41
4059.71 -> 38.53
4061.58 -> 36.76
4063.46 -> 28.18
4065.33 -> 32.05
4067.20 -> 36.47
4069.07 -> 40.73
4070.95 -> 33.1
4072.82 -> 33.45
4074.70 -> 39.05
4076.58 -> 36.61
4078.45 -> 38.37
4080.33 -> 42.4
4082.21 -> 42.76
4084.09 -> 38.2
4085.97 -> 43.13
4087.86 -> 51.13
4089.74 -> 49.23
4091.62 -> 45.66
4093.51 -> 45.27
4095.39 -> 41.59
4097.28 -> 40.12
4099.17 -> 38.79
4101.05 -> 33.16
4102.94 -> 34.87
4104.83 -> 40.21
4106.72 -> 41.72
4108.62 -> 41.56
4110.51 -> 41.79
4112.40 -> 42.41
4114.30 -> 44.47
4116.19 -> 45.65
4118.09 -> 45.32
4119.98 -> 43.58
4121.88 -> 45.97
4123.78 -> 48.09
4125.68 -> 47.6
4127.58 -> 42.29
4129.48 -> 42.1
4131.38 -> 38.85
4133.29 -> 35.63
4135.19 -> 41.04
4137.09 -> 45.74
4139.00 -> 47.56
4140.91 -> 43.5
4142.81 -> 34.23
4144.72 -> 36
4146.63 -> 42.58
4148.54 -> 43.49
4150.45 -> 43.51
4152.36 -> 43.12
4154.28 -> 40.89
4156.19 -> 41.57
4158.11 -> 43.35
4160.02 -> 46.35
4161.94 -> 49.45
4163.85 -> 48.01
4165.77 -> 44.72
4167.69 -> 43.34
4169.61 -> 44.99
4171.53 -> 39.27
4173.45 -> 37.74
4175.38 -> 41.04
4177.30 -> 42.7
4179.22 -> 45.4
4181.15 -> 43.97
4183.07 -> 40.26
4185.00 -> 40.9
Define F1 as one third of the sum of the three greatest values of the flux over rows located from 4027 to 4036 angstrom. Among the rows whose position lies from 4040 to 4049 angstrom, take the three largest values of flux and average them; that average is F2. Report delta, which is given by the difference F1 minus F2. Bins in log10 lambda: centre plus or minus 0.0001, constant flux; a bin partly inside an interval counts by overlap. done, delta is -0.1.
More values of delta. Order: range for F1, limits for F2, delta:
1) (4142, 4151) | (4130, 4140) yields -1.6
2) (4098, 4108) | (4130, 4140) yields -4.5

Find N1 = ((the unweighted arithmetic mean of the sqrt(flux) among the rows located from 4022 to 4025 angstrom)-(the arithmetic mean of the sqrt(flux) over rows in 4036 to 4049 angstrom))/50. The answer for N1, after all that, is 0.007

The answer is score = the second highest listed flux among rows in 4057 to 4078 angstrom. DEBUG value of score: 39.05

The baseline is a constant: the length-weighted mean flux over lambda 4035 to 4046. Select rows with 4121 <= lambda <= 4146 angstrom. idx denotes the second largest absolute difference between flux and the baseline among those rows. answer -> 9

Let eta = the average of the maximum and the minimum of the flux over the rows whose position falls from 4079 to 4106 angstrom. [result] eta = 42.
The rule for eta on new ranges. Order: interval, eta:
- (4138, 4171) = 42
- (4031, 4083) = 35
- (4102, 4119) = 40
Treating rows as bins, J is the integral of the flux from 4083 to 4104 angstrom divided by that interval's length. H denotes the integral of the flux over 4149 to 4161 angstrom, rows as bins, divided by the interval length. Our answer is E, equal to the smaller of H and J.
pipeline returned 41.9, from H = 43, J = 41.9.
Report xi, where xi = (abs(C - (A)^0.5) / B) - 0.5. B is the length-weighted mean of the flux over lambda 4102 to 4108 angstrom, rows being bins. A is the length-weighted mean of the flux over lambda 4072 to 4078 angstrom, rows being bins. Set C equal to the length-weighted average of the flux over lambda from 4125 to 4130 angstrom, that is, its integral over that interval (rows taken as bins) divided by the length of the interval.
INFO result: 0.47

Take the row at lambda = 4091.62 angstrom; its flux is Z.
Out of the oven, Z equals 45.66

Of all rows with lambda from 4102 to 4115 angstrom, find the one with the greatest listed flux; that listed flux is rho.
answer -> 44.47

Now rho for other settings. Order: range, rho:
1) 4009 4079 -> 44.32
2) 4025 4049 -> 44.32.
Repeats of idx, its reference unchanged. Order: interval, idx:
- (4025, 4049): 12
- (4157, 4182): 9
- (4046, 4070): 11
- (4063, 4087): 7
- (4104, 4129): 9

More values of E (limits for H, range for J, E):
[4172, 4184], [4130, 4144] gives 40.9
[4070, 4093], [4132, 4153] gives 41.2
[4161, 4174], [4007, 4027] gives 41.0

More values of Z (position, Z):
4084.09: 38.2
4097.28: 40.12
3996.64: 36.02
